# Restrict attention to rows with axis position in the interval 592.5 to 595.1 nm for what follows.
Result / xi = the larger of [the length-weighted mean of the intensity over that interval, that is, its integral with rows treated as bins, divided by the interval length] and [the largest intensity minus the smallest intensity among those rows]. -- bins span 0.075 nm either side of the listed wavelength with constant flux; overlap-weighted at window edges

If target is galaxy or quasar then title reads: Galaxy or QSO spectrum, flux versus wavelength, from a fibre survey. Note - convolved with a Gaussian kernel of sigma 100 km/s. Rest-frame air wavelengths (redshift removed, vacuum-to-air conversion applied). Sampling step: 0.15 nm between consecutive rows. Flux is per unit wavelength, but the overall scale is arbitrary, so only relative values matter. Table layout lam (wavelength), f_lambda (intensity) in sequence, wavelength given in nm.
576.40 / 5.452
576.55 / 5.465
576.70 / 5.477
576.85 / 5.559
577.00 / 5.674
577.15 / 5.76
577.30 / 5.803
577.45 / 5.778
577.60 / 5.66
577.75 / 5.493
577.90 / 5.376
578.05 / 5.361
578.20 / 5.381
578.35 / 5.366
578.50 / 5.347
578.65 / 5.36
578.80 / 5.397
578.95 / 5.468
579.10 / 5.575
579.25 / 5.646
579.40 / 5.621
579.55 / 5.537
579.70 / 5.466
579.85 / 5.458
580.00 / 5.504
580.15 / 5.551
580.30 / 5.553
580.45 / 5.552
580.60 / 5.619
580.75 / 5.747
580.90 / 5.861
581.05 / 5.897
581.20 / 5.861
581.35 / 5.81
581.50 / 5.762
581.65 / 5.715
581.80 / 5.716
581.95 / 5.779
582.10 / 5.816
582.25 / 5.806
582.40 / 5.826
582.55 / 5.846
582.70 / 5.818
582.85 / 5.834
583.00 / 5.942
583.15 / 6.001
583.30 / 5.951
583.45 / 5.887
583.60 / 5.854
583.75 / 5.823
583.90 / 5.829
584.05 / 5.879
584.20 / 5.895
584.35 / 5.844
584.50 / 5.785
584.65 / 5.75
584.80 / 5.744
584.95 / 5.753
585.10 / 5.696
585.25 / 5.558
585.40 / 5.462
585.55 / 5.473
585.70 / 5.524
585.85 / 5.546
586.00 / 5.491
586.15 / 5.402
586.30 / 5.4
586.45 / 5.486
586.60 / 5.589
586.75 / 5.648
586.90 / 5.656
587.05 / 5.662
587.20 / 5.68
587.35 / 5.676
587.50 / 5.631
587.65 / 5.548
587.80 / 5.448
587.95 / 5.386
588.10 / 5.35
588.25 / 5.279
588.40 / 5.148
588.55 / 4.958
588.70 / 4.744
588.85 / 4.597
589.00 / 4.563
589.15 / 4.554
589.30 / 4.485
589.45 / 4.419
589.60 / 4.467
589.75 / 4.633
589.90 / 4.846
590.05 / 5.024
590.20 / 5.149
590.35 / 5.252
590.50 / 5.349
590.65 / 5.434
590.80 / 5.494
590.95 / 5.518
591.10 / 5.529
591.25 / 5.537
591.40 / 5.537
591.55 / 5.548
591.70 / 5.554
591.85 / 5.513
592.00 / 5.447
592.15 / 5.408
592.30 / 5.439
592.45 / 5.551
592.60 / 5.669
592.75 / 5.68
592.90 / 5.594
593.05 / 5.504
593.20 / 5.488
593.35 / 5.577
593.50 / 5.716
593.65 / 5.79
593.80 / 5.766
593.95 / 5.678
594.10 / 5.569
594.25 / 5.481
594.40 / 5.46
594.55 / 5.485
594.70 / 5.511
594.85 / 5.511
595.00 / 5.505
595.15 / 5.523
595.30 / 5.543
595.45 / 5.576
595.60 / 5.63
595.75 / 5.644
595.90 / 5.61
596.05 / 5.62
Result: 5.59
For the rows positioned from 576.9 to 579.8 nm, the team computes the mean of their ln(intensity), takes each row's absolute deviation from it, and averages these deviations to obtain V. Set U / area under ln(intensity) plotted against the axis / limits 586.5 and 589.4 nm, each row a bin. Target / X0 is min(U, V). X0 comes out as 0.024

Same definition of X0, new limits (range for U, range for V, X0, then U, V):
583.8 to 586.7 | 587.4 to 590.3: 0.071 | 5.01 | 0.0708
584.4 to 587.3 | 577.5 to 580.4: 0.016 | 4.99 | 0.0157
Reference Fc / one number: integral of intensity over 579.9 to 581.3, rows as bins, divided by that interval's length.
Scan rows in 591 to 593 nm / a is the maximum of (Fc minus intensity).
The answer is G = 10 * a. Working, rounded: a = 0.273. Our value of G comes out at 2.7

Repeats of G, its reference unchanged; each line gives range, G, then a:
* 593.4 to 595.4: 2.2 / 0.221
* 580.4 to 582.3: 1.3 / 0.129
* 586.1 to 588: 3.0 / 0.295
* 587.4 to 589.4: 12.0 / 1.196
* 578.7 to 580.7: 2.8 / 0.284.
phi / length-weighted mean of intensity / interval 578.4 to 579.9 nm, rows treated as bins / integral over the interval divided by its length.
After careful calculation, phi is 5.5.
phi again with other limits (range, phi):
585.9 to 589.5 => 5.2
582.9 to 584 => 5.9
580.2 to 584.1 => 5.8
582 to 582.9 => 5.8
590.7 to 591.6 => 5.5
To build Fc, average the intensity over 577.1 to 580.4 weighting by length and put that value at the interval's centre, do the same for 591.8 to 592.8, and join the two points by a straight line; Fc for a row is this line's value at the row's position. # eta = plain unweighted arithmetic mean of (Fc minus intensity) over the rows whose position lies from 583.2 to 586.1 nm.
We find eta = -0.20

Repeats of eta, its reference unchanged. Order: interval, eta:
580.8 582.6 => -0.29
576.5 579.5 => -0.01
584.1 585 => -0.27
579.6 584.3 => -0.25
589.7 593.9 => 0.08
